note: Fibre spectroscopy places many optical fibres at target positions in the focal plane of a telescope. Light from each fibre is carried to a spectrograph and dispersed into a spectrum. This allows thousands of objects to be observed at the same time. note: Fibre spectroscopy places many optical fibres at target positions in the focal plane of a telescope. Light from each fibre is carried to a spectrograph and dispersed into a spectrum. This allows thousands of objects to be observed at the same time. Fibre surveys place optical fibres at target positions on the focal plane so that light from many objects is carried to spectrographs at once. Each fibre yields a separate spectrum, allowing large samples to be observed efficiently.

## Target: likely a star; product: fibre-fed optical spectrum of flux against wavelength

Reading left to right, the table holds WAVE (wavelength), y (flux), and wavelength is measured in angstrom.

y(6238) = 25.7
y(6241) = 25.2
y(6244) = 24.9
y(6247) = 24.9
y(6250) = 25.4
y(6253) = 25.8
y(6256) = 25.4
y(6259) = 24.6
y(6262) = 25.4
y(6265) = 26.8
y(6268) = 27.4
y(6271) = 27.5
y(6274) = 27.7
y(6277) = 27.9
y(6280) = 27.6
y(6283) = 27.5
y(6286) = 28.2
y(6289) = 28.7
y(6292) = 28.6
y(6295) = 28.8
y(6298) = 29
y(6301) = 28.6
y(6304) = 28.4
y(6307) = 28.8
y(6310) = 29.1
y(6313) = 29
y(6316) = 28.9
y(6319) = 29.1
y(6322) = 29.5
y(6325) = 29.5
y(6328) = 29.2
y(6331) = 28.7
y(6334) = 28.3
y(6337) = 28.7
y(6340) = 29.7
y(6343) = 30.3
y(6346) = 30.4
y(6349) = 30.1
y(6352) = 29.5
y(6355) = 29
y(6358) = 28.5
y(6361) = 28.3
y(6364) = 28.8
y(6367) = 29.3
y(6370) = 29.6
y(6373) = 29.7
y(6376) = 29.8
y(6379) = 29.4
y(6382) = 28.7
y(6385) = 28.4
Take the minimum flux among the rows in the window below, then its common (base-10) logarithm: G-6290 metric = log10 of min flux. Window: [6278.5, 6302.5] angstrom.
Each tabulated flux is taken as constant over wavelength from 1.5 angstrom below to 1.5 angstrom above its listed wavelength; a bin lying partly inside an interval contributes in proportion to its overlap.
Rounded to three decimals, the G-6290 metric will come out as 1.439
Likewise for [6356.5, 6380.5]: 1.452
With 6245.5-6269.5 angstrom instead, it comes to 1.391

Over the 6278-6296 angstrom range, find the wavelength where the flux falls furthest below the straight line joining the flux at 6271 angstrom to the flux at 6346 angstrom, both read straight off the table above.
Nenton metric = 6283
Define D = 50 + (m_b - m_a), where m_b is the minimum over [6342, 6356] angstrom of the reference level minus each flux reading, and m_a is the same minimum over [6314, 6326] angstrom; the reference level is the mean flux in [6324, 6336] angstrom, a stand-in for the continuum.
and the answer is 49.1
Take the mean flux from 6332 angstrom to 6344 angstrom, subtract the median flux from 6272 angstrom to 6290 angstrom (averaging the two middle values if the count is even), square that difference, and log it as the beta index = 2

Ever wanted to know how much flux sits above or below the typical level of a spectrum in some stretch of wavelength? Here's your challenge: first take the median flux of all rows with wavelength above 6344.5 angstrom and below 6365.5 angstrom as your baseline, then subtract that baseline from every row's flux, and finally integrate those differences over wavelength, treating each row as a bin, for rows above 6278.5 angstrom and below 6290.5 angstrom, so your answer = -12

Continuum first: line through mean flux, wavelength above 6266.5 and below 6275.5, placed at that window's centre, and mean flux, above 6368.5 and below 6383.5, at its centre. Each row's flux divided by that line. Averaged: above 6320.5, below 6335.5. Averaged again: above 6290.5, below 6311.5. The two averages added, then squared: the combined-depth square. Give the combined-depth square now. 4.16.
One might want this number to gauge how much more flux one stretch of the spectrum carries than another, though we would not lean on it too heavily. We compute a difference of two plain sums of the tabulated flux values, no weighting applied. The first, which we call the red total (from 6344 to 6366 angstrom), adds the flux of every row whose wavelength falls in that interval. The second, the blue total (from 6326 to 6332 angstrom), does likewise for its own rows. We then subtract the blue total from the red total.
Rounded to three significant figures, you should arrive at 147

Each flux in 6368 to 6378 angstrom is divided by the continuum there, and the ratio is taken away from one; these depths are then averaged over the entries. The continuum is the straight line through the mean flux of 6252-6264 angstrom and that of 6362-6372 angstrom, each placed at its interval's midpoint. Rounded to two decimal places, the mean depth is -0.01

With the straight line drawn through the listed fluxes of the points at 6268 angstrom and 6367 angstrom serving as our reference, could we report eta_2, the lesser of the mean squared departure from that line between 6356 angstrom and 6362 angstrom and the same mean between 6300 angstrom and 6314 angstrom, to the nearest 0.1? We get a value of 0.4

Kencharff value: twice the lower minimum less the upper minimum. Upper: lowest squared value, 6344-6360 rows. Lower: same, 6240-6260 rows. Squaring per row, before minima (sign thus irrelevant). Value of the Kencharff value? 398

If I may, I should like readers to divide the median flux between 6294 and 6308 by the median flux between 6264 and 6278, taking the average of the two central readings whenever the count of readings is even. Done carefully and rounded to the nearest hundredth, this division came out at 1.05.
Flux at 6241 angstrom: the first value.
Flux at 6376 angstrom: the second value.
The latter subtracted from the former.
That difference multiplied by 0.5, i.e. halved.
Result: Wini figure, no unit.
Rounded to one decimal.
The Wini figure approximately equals -2.3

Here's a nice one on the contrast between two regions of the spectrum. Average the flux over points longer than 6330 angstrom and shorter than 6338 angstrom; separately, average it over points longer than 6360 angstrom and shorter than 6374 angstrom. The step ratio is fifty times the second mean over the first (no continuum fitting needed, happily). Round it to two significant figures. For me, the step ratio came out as 51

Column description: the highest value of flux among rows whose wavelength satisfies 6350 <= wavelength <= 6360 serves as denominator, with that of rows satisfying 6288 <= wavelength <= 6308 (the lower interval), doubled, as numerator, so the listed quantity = 1.97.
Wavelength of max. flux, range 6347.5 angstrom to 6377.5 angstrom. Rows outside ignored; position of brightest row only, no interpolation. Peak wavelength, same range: 6349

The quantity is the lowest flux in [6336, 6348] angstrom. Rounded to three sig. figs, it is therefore 28.7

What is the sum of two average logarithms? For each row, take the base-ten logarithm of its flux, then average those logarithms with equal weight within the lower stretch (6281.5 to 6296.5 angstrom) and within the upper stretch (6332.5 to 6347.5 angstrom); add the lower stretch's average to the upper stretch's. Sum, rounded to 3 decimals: 2.922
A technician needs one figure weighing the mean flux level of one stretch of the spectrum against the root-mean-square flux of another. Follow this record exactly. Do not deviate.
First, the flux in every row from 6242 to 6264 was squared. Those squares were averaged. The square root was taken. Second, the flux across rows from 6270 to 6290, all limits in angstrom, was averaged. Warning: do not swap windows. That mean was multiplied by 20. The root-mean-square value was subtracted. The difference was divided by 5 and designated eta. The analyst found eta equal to 106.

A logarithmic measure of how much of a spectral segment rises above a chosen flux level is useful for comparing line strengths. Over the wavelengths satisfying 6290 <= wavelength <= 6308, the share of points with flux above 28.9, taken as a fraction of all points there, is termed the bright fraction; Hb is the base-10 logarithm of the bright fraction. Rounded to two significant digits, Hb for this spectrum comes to -0.78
